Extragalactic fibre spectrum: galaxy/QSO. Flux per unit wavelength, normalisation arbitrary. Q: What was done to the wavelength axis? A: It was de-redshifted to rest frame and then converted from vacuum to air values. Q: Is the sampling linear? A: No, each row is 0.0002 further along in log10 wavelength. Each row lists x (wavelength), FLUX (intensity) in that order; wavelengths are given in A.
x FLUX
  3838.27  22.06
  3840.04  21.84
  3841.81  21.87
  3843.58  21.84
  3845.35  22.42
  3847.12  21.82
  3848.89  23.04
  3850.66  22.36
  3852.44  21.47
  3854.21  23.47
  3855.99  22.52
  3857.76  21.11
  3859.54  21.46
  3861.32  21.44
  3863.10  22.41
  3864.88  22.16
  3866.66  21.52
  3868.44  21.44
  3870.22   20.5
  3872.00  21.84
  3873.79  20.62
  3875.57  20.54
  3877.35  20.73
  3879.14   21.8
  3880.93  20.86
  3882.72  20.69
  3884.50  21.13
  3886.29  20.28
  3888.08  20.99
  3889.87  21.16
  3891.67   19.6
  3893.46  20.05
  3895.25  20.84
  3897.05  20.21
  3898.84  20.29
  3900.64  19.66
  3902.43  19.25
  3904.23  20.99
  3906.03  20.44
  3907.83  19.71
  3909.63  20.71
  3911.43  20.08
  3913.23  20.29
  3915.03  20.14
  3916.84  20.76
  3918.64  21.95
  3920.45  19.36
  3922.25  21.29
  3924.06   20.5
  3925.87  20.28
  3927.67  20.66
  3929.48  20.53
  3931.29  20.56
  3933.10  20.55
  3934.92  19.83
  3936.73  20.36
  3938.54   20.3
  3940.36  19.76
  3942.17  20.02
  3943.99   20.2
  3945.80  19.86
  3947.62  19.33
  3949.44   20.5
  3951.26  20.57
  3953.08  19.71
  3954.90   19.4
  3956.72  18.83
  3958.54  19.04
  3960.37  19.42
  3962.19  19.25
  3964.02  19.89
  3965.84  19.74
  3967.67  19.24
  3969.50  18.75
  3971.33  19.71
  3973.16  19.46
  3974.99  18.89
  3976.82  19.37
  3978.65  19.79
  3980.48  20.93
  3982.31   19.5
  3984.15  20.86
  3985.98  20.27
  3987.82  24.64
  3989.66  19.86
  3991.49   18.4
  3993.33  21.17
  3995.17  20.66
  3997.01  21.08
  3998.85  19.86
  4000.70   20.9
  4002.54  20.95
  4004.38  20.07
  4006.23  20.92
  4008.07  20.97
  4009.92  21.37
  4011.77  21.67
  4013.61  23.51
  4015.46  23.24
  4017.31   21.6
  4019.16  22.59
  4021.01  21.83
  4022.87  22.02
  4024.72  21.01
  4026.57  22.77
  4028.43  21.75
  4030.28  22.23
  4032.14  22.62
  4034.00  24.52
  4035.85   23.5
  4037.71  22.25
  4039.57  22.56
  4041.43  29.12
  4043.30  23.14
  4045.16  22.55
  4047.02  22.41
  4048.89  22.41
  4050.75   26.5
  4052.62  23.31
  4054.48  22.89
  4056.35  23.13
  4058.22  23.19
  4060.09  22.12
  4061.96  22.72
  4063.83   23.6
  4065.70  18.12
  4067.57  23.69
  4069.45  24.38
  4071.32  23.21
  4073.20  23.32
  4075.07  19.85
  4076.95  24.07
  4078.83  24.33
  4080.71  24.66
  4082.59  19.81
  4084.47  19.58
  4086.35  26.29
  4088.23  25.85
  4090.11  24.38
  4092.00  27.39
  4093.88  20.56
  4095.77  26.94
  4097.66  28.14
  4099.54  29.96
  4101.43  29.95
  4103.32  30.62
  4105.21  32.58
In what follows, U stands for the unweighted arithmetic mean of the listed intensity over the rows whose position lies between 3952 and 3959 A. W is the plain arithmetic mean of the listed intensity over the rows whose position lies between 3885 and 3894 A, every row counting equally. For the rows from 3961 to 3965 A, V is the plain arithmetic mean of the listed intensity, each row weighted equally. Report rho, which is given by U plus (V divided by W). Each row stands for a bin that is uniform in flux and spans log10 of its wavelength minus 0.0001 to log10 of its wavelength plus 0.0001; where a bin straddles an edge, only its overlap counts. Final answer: 20.2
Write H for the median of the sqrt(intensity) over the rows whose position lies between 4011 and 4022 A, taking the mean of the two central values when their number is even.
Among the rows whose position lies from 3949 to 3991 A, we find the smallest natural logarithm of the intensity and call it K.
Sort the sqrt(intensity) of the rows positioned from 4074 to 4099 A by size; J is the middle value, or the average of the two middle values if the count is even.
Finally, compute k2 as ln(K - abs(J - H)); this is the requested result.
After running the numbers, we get 0.996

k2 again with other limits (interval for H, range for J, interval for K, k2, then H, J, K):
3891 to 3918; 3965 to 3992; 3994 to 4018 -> 1.076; 4.50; 4.44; 2.99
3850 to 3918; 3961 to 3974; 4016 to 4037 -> 1.063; 4.56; 4.41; 3.04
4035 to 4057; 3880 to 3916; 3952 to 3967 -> 0.972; 4.80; 4.50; 2.94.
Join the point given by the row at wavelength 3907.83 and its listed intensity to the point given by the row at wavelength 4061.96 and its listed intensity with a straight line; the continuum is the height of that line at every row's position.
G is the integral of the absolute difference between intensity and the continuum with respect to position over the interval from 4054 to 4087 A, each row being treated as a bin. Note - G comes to 51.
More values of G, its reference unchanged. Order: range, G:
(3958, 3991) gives 49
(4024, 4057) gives 37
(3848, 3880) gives 91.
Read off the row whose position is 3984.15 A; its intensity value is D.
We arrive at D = 20.86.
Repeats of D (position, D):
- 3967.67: 19.24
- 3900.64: 19.66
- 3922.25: 21.29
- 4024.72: 21.01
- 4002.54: 20.95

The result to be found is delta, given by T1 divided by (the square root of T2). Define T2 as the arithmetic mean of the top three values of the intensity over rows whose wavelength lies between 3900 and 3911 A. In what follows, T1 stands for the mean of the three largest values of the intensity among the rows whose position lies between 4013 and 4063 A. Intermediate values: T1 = 26.7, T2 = 21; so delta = 5.87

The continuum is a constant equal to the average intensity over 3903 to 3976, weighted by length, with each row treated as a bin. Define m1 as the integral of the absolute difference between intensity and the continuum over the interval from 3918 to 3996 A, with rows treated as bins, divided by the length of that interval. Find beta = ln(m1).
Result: -0.3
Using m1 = 0.7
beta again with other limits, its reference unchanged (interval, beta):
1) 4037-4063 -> 1.2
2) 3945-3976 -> -0.5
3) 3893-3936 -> -0.6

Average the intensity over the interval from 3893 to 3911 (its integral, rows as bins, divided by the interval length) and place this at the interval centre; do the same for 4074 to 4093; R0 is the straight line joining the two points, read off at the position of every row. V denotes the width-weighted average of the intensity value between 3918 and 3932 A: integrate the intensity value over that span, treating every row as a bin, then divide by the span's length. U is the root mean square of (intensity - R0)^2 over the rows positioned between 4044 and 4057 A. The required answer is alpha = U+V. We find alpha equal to 25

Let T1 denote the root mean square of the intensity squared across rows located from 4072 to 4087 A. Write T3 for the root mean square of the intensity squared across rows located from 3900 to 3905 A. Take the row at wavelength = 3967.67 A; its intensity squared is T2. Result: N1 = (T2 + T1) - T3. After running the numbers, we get 504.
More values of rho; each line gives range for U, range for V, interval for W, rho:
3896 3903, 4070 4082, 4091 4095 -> 20.8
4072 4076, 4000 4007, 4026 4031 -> 22.5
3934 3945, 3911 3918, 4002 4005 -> 21.1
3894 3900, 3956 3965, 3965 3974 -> 21.4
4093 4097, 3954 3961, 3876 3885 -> 24.7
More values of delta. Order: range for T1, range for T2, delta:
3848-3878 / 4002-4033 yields 4.78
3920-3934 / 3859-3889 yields 4.43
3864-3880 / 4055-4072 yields 4.49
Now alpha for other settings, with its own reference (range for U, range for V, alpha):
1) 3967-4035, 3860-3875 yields 25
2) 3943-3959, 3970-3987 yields 23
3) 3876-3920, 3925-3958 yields 21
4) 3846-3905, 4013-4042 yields 28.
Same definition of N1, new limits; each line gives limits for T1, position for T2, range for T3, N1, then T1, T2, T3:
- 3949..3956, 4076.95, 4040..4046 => 333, 403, 579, 649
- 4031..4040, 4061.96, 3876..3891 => 612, 535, 516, 440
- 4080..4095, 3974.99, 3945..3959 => 549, 580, 357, 387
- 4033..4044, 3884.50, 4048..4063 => 501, 602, 446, 547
